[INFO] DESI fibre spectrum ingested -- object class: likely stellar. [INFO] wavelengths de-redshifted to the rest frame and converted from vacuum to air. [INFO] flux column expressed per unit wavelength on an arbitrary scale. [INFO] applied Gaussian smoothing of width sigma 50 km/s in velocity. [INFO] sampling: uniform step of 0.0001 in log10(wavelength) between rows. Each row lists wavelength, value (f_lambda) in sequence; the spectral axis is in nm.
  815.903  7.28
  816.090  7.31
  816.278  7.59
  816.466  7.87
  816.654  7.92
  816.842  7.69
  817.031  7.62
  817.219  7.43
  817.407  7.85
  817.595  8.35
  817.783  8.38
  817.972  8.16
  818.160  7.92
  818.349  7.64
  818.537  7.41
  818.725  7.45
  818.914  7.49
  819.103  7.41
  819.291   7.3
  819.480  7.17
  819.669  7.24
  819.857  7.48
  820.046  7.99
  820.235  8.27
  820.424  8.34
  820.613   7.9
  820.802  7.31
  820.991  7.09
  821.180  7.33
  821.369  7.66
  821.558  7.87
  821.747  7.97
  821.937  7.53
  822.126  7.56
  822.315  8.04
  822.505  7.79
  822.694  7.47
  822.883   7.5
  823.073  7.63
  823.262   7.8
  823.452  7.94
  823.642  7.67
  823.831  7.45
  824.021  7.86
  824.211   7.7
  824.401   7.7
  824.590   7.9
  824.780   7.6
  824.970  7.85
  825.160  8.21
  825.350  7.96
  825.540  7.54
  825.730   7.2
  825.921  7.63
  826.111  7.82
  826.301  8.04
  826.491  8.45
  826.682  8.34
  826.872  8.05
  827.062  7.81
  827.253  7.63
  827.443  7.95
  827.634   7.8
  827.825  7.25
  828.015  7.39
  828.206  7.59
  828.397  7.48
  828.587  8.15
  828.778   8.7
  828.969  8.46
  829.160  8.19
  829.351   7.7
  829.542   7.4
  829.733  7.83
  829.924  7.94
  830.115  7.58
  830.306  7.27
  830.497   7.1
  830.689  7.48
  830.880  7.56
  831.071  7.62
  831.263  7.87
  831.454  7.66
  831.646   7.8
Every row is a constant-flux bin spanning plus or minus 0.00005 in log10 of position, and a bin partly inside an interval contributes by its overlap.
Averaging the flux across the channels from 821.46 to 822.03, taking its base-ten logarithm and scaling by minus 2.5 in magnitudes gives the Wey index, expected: -2.23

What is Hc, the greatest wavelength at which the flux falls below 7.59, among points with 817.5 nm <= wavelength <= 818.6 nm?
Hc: 818.537 nm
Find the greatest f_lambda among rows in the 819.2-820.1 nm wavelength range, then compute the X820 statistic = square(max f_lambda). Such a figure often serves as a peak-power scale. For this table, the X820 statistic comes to 64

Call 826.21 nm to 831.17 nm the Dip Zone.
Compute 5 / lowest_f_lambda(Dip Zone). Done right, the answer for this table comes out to 0.704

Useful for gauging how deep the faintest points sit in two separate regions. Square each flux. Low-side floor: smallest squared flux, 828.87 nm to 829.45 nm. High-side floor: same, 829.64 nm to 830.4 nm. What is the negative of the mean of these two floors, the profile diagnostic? -56.1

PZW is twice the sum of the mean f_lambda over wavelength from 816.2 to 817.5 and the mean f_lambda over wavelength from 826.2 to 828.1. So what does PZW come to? 31.2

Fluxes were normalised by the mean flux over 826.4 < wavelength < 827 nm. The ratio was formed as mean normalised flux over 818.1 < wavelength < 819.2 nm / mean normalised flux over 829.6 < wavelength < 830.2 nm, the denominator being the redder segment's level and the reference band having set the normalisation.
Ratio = 0.97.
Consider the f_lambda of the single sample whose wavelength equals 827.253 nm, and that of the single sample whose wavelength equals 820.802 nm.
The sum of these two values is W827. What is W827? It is 14.9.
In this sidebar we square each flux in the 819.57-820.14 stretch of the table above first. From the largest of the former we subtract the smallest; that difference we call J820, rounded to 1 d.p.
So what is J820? 11.4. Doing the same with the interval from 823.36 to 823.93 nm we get 7.5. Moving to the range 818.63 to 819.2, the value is 1.2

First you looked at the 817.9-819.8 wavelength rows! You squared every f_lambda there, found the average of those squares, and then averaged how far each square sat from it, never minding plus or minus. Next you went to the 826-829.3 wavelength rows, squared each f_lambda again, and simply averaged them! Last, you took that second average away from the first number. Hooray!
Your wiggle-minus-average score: -60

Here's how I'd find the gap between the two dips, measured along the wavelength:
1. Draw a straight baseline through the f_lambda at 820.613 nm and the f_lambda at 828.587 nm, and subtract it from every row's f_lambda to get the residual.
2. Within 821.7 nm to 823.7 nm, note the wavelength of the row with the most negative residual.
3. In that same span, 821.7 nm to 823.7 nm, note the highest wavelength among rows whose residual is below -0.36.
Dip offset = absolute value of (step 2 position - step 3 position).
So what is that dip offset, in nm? 0.19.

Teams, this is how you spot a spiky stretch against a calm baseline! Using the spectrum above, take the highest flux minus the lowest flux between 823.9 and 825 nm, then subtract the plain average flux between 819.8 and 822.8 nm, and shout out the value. -7.4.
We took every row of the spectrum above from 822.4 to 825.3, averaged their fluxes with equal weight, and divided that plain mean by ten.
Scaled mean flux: 0.774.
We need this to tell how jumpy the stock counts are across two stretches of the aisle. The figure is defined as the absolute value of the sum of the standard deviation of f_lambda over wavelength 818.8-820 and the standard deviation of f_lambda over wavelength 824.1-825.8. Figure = 0.4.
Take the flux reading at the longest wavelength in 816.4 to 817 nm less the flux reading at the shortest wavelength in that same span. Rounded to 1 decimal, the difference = -0.2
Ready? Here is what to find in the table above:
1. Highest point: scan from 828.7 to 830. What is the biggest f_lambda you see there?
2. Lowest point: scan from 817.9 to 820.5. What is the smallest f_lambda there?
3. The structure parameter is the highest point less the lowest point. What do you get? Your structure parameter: 1.53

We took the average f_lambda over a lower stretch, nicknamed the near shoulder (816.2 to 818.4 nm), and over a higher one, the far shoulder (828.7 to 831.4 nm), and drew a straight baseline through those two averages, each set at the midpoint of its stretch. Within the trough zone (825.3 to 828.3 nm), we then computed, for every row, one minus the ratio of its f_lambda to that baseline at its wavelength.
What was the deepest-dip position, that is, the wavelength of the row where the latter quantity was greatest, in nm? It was 825.730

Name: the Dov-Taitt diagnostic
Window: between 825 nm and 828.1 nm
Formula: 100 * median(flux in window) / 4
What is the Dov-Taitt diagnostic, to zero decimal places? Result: 195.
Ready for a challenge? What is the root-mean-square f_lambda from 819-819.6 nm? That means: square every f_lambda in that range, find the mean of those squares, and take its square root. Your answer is 7.3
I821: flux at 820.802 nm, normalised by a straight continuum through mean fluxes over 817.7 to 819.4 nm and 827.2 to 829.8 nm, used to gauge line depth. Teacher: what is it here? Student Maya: 0.95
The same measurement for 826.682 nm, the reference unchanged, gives 1.07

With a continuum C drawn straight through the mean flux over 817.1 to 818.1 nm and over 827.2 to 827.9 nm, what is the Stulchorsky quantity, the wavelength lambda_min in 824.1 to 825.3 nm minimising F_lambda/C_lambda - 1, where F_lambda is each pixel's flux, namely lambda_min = 824.780 nm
